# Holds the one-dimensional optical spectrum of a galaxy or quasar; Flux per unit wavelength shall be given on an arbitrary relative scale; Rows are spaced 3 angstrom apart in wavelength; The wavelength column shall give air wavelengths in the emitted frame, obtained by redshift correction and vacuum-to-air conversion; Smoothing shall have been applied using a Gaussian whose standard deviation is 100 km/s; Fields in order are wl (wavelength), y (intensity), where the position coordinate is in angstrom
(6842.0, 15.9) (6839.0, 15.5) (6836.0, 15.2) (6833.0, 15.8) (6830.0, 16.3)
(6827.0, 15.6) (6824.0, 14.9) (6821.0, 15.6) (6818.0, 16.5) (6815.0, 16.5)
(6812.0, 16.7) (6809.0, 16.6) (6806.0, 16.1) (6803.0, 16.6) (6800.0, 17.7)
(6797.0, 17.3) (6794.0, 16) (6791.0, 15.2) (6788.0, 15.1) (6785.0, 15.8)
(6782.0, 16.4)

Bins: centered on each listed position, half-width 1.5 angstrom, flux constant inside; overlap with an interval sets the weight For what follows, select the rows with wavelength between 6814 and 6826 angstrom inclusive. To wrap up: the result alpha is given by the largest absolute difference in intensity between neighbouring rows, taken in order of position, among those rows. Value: 0.90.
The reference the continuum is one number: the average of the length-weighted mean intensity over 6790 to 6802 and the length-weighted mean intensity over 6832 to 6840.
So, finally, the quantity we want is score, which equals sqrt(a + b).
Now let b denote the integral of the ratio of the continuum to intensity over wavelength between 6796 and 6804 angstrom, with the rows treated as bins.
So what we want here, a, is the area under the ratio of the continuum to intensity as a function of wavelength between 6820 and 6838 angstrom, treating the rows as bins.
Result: 5.1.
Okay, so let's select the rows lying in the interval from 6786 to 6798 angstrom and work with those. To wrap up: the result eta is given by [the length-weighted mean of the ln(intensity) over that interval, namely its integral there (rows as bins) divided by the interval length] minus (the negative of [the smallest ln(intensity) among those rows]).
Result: 5.48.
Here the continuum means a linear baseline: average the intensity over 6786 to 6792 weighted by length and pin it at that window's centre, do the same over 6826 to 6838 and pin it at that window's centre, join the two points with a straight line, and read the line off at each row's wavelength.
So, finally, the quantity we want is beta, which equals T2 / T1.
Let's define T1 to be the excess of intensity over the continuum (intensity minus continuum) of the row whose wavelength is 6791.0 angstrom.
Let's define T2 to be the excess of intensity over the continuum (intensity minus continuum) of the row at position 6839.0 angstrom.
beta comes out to 13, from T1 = 0.0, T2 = -0.3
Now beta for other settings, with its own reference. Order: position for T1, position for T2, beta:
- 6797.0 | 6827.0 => 0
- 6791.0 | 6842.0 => -2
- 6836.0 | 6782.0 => -2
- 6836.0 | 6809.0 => -2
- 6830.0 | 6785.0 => 1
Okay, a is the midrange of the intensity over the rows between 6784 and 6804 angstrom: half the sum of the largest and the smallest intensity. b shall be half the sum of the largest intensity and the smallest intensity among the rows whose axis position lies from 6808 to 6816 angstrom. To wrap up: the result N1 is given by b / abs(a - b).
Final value 83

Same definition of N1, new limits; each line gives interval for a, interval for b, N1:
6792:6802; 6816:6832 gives 14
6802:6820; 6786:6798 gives 81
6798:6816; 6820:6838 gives 12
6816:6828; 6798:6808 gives 14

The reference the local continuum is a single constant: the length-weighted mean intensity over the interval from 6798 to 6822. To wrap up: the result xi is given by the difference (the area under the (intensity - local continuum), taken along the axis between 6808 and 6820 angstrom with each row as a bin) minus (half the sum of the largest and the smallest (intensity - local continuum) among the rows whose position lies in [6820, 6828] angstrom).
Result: 1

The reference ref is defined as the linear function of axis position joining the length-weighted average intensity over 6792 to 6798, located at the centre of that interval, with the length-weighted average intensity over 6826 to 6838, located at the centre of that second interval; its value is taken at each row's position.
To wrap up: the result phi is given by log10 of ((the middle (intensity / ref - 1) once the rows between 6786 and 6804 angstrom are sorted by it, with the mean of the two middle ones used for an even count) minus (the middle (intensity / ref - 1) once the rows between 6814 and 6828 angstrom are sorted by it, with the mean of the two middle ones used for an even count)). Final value -2.10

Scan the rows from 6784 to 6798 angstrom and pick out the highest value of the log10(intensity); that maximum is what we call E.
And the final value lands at 1.24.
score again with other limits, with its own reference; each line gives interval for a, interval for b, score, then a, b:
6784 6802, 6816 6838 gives 6.4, 18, 22.5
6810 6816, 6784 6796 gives 4.3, 6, 12.4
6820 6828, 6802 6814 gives 4.5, 8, 11.7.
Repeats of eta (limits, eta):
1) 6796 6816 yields 5.60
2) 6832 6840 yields 5.46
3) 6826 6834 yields 5.51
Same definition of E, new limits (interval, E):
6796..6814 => 1.25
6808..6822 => 1.22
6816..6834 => 1.22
